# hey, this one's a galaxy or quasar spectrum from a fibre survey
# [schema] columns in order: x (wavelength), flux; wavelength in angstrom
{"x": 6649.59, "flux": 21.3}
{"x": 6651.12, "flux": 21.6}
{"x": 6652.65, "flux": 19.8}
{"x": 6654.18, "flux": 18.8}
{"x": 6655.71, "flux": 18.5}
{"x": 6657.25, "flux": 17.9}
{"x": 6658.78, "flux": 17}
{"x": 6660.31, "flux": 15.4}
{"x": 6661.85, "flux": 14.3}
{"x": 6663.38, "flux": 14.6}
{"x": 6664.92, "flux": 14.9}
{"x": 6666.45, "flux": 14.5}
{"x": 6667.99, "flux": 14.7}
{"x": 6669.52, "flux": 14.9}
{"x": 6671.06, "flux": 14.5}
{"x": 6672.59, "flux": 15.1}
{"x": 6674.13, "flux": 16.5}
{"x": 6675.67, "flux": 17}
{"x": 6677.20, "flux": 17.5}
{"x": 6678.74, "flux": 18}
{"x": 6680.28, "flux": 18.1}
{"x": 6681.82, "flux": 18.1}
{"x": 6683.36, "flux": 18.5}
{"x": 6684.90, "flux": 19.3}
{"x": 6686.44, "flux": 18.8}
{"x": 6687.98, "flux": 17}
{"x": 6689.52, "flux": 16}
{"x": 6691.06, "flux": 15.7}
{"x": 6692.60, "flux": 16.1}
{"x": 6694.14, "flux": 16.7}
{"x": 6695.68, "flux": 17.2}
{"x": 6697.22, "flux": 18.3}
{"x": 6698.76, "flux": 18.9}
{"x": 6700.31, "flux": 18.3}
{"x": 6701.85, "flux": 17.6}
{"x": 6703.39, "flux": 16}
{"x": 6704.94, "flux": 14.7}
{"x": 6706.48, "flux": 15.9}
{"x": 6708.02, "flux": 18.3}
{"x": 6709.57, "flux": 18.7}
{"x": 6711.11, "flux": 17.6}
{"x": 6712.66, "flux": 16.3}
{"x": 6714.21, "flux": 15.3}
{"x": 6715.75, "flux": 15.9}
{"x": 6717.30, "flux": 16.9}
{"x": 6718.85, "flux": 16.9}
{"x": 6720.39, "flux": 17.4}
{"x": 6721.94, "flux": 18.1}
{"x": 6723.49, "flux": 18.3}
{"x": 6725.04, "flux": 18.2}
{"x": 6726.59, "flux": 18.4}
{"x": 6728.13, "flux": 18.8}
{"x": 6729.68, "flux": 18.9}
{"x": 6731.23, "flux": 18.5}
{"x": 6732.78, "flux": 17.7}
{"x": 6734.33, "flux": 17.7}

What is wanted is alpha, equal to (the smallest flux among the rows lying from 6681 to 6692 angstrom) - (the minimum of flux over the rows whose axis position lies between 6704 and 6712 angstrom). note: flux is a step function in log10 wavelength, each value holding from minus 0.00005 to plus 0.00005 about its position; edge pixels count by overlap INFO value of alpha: 1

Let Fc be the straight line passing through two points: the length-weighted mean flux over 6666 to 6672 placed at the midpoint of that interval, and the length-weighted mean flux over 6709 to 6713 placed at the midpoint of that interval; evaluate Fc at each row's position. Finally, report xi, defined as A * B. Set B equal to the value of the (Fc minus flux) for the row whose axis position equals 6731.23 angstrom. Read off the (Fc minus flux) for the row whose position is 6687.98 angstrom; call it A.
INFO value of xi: -0.5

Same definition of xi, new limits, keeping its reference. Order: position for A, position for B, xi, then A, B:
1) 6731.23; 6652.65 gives -3.3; 0.5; -6.3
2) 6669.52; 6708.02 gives 0.2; -0.2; -0.9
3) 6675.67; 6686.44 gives 5.4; -1.9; -2.9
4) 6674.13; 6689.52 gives -0.2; -1.5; 0.1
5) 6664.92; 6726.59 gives -0.2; -0.5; 0.3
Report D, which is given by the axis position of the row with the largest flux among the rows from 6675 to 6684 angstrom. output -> 6683.36 angstrom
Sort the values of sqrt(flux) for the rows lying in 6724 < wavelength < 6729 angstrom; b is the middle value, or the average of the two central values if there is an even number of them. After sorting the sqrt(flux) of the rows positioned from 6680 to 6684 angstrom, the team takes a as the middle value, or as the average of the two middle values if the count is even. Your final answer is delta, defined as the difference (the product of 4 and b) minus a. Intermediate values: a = 4.25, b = 4.29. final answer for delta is 12.90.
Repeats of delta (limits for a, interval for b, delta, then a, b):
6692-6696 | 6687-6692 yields 11.91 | 4.09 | 4.00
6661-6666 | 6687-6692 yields 12.18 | 3.82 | 4.00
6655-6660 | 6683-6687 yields 13.11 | 4.23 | 4.34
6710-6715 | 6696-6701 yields 13.07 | 4.04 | 4.28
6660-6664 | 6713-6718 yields 12.13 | 3.82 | 3.99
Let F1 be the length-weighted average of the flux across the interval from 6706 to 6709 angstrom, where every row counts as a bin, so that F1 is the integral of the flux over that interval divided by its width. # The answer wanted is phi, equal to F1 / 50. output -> 0.346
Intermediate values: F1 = 17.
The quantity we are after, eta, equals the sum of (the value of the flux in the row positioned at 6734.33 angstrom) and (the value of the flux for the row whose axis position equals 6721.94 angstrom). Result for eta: 35.8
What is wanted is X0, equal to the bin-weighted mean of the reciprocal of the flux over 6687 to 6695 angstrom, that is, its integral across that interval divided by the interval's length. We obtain 0.0612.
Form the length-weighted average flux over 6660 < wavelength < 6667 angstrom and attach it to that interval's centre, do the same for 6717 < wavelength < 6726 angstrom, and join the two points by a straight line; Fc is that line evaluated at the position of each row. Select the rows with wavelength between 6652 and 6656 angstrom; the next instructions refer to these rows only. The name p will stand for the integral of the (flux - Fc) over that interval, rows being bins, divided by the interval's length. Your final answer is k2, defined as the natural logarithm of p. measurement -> 1.6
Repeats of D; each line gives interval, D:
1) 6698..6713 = 6698.76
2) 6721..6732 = 6729.68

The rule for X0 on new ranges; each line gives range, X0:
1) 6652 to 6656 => 0.0525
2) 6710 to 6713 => 0.0581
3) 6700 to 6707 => 0.0614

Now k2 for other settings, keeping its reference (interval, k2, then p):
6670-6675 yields -1.6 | 0.2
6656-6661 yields 0.9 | 2.5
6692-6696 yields -1.0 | 0.4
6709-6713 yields -0.8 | 0.5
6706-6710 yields -0.4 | 0.7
